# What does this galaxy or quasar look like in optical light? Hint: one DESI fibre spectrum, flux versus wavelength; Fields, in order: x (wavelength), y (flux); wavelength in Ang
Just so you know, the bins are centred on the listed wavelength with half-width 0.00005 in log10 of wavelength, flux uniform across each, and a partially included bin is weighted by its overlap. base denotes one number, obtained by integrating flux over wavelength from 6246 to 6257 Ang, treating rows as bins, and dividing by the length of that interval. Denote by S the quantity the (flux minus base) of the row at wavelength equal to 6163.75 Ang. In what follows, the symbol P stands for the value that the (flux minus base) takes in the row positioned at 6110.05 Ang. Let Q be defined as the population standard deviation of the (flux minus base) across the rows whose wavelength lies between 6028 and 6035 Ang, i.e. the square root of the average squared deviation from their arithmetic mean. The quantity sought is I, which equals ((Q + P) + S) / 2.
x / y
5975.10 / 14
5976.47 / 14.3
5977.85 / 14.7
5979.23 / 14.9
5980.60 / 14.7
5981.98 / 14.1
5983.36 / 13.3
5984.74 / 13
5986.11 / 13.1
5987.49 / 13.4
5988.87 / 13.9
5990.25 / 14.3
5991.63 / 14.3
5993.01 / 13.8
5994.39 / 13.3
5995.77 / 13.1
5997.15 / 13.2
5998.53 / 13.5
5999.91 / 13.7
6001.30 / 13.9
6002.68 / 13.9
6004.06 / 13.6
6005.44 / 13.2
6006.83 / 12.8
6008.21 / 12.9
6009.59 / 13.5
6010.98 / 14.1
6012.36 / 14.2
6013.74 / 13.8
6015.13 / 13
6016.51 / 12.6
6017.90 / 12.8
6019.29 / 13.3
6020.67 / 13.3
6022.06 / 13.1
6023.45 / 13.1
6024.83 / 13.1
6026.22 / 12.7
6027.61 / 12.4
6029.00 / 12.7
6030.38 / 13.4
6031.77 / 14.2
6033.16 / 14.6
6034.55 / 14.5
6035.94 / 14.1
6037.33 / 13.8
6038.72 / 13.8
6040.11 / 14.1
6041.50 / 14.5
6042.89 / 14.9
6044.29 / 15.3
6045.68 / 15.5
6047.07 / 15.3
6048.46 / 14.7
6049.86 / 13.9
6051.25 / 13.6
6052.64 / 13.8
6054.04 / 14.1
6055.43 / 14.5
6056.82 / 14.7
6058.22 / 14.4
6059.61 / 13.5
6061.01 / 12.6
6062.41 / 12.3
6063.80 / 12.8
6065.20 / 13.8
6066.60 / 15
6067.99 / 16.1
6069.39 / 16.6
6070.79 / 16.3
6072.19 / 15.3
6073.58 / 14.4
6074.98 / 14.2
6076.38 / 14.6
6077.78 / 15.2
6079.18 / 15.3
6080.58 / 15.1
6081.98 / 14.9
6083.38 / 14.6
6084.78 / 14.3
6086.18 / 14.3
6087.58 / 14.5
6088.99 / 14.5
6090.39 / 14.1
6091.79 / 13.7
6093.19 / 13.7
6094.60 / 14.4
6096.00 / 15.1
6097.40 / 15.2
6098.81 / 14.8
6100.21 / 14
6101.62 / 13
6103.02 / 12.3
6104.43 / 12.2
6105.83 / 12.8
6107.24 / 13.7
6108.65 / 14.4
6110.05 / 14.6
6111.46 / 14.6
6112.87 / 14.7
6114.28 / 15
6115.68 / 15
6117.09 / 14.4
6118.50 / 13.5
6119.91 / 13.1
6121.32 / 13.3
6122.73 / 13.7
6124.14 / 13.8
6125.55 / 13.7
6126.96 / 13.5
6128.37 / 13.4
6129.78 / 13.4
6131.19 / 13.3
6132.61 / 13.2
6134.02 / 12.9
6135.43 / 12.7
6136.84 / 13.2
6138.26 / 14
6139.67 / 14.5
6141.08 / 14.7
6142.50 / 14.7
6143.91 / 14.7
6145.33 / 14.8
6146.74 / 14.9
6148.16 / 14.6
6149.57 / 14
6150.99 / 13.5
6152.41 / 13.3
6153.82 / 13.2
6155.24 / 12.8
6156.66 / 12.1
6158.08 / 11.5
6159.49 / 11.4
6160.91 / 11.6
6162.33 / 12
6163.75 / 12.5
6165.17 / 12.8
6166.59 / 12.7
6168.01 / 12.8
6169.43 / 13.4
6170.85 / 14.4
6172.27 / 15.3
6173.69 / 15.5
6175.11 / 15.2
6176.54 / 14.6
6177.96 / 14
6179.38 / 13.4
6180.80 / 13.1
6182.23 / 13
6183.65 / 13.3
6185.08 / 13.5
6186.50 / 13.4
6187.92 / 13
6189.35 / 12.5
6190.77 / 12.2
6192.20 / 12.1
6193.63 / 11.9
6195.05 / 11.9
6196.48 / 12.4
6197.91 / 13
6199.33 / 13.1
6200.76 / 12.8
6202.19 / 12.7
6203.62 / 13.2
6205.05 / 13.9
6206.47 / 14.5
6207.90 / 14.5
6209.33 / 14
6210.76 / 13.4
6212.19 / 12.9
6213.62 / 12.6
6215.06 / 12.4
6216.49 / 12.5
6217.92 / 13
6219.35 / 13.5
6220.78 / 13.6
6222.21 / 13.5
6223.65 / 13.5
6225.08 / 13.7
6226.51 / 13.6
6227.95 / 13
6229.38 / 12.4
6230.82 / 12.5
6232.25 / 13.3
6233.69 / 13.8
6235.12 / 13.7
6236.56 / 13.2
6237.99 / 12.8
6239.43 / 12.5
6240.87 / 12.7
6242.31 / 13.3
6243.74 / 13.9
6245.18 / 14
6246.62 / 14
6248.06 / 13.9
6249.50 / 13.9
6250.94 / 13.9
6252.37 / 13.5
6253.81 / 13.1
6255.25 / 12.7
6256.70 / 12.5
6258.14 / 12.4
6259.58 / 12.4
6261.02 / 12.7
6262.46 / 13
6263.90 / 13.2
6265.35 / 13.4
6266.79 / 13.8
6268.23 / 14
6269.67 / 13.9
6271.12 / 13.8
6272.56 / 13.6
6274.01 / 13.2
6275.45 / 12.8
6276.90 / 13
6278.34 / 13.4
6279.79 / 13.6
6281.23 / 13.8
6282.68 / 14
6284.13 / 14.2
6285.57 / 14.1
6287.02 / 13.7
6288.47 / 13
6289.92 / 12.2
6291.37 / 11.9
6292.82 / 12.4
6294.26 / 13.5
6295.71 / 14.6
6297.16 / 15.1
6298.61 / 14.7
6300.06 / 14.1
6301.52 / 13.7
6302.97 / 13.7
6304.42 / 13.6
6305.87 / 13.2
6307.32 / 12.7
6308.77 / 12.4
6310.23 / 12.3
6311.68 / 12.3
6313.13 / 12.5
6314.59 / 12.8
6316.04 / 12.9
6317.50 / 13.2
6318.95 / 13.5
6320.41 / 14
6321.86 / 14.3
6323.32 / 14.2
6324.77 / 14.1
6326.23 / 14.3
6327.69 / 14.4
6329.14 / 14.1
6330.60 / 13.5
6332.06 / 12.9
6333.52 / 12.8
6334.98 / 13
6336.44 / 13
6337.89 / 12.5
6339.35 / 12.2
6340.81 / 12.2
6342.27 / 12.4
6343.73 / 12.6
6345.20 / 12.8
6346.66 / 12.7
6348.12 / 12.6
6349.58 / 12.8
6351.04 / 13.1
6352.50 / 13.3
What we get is 0.4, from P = 1.1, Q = 0.72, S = -1.0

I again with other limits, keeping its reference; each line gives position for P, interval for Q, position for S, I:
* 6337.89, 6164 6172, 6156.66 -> -0.8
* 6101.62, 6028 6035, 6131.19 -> 0.0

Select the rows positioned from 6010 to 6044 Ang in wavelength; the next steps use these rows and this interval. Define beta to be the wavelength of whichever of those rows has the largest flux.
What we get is 6042.89 Ang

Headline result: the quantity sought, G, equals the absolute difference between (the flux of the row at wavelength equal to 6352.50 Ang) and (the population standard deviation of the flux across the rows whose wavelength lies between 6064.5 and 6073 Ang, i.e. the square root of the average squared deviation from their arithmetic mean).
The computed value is 12.4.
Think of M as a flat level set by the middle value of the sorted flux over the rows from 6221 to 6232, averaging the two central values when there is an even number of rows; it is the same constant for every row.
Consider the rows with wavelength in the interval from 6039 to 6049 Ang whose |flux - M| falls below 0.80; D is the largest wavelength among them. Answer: 6040.11 Ang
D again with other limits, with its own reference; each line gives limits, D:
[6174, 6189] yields 6187.92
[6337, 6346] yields 6345.20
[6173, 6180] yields 6179.38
